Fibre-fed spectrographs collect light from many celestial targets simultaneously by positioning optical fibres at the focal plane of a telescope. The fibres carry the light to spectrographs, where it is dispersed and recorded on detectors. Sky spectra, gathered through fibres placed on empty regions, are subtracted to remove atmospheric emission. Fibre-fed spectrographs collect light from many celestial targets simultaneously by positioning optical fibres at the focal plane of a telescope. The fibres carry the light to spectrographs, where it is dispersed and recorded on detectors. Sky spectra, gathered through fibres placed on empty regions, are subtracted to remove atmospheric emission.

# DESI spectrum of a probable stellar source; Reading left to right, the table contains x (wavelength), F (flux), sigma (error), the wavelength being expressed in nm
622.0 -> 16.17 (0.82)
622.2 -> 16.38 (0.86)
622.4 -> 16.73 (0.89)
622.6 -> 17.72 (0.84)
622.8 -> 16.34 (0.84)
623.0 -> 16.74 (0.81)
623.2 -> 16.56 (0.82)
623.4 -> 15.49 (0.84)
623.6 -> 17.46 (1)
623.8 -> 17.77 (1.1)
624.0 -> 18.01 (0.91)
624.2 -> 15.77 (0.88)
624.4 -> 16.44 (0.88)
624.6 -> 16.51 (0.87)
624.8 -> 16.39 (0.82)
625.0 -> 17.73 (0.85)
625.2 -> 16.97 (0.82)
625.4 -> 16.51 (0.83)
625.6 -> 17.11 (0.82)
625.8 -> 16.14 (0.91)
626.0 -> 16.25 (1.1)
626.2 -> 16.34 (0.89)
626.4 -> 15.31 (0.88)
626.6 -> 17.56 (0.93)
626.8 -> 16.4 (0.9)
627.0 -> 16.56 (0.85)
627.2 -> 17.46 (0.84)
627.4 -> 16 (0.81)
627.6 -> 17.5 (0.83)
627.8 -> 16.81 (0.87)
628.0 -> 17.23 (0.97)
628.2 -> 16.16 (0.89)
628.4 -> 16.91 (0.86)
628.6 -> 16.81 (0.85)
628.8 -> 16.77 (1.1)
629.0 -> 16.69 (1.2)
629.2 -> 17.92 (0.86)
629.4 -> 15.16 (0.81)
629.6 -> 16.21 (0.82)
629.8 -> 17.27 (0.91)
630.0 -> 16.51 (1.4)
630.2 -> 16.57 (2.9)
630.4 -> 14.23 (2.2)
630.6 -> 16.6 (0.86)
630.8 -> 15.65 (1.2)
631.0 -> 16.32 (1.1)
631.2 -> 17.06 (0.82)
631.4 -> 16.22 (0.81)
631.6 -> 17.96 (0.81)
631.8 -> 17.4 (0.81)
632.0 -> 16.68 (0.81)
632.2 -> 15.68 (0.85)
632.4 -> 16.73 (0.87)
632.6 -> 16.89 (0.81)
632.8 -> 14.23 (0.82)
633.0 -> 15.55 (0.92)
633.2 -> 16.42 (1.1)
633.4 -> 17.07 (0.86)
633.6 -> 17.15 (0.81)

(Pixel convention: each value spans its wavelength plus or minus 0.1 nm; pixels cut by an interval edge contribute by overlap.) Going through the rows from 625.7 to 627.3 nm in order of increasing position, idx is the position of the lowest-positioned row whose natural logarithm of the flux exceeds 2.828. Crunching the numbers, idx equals 626.6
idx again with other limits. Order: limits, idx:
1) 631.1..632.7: 631.2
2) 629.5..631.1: 629.8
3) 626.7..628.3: 627.2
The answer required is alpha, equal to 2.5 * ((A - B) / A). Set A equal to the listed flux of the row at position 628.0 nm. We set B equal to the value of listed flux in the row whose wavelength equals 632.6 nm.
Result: 0.05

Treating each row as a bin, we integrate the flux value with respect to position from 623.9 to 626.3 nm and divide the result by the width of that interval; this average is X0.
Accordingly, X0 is 16.7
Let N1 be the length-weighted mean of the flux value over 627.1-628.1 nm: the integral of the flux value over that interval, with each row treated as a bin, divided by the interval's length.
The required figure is 17.0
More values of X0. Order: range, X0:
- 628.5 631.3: 16.4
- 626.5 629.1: 16.8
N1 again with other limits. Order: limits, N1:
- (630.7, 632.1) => 16.8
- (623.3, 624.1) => 17.2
